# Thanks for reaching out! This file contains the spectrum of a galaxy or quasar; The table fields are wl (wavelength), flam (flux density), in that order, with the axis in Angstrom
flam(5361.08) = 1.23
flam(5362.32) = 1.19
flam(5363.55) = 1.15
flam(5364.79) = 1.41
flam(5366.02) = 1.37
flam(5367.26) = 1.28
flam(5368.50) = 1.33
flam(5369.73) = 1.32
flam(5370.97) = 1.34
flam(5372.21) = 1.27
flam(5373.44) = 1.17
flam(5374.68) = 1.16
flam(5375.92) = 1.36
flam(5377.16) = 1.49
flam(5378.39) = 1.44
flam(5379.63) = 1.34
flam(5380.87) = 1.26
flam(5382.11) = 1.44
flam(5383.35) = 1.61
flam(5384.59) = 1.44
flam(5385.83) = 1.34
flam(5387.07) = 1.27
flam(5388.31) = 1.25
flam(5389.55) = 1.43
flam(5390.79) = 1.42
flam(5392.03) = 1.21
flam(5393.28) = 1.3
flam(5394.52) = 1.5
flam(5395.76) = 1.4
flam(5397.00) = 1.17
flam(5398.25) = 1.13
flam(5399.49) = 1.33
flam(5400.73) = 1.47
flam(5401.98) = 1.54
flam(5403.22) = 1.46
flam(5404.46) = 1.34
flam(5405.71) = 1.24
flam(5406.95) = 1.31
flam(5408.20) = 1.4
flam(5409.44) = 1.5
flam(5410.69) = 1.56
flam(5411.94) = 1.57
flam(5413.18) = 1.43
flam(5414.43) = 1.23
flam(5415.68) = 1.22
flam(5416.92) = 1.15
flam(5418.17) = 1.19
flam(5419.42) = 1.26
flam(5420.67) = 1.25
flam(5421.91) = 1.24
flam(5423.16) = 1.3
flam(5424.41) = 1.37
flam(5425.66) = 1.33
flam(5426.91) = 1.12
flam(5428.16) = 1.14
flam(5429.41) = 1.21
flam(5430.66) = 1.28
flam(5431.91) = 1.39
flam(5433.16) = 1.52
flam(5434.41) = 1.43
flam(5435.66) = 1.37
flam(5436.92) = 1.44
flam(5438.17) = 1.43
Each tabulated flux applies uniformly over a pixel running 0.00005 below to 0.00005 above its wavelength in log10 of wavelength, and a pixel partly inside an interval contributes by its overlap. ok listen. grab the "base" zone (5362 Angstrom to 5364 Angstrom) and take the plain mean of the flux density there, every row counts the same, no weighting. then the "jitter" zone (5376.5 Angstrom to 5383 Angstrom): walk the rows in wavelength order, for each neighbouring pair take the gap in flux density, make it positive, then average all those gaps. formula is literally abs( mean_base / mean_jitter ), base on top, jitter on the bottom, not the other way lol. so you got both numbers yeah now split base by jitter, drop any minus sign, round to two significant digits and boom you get 11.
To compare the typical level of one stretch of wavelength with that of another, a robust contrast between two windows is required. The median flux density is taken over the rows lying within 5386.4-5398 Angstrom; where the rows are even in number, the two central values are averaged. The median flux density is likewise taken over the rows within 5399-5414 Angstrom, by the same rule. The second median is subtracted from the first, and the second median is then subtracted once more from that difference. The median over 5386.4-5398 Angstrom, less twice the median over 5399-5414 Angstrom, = -1.59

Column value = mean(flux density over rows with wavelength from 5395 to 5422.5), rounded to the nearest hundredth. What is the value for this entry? 1.34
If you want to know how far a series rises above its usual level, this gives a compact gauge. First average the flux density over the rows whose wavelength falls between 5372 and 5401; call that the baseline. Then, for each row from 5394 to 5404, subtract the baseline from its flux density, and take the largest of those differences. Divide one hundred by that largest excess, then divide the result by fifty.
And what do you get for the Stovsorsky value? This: 10.1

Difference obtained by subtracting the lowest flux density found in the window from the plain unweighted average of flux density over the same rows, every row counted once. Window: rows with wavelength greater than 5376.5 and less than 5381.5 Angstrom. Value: 0.12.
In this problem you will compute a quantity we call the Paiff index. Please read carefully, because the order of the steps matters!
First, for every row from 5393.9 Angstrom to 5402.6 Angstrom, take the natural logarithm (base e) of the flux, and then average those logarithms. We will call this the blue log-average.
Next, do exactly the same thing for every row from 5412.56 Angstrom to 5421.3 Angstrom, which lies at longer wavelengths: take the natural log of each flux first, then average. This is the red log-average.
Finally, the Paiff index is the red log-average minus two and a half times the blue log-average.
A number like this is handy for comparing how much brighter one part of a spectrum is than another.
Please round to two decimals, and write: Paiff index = -0.54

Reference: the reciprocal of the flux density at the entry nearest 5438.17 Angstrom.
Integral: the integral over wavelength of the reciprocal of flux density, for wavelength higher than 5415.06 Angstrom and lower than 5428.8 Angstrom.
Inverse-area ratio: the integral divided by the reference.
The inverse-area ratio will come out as 16.0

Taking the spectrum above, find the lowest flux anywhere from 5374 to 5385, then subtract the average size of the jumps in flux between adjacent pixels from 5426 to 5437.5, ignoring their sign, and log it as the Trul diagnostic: 1.08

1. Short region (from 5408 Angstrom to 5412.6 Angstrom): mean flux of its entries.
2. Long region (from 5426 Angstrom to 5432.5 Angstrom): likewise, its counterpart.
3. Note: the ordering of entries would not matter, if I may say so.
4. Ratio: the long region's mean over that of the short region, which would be 0.81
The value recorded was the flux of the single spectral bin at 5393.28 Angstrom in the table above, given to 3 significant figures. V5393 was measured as 1.30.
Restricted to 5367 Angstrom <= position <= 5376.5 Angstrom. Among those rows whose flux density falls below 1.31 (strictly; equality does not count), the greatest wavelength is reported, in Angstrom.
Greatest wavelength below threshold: 5374.68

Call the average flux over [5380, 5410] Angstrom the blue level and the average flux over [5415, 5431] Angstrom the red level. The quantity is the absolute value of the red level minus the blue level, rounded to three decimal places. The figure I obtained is 0.130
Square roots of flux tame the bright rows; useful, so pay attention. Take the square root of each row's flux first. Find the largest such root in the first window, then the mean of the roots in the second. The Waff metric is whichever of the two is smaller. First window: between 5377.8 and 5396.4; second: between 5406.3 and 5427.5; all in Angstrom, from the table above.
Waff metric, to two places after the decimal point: 1.15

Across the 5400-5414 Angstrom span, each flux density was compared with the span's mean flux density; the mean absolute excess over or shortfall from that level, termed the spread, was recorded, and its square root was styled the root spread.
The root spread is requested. 0.29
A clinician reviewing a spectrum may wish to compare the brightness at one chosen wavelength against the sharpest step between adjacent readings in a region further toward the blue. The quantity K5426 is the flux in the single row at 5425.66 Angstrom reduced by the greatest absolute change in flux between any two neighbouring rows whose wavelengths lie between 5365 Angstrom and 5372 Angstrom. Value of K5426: 1.24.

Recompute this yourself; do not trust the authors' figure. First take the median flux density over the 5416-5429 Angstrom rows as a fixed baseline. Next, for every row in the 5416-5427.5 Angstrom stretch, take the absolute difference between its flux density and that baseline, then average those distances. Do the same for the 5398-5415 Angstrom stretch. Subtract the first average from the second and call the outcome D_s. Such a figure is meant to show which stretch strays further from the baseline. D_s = 0.11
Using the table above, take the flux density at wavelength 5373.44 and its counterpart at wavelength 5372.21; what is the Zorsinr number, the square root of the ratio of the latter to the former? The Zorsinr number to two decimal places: 1.04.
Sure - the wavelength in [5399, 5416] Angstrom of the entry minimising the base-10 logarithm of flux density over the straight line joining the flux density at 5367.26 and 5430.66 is 5415.68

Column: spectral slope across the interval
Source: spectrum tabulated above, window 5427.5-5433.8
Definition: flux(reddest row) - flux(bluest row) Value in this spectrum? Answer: 0.38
